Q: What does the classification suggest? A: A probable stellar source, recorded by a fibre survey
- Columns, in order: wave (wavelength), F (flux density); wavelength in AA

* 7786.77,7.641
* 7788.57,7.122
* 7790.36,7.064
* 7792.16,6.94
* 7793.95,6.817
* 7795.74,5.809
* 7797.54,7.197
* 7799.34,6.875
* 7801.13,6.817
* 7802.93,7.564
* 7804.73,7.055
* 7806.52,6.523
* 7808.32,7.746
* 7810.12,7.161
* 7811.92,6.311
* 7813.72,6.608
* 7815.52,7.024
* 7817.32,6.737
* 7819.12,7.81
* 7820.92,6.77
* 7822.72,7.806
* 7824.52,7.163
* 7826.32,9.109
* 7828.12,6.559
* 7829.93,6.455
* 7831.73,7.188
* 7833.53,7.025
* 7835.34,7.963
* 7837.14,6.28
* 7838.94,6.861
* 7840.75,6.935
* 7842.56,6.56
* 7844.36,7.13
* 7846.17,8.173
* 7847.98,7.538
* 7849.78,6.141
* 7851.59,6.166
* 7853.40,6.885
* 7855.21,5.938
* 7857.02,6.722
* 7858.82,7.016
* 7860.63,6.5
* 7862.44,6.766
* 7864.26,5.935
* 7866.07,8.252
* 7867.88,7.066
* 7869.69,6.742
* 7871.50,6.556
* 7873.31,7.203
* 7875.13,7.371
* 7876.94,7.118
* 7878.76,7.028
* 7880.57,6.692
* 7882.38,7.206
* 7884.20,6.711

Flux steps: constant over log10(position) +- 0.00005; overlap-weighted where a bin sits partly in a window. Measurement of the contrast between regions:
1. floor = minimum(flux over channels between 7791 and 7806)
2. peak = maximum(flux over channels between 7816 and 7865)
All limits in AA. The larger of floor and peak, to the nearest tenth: 9.1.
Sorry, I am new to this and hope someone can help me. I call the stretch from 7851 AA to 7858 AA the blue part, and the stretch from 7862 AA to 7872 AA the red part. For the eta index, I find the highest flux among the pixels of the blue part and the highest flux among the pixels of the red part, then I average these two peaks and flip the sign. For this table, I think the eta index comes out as -7.6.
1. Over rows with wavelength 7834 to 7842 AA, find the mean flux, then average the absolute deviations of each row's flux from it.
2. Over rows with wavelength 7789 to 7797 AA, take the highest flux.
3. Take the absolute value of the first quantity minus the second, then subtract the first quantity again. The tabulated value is 6.1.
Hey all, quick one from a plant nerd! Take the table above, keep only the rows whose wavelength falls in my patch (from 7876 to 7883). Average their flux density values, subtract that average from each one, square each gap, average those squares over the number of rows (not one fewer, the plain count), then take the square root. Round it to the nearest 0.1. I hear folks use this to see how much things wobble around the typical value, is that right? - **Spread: 0.2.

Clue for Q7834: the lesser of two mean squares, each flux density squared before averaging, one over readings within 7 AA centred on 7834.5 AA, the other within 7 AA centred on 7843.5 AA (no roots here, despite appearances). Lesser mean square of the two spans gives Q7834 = 51.0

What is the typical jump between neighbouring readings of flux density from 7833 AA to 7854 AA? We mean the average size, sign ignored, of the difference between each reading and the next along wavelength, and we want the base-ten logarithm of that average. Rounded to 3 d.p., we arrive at -0.136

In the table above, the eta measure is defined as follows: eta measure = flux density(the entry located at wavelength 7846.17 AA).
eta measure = 8.173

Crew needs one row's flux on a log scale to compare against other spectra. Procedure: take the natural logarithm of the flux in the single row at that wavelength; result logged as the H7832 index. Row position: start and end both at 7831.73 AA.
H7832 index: 1.97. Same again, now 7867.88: 1.96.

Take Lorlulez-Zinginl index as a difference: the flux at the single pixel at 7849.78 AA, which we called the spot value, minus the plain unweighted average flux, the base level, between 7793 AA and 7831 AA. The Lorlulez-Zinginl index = -0.90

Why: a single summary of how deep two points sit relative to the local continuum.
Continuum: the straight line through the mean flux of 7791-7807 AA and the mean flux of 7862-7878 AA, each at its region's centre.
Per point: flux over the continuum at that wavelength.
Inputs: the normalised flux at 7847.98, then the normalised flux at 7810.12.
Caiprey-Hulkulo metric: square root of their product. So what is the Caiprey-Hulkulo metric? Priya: 1.06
